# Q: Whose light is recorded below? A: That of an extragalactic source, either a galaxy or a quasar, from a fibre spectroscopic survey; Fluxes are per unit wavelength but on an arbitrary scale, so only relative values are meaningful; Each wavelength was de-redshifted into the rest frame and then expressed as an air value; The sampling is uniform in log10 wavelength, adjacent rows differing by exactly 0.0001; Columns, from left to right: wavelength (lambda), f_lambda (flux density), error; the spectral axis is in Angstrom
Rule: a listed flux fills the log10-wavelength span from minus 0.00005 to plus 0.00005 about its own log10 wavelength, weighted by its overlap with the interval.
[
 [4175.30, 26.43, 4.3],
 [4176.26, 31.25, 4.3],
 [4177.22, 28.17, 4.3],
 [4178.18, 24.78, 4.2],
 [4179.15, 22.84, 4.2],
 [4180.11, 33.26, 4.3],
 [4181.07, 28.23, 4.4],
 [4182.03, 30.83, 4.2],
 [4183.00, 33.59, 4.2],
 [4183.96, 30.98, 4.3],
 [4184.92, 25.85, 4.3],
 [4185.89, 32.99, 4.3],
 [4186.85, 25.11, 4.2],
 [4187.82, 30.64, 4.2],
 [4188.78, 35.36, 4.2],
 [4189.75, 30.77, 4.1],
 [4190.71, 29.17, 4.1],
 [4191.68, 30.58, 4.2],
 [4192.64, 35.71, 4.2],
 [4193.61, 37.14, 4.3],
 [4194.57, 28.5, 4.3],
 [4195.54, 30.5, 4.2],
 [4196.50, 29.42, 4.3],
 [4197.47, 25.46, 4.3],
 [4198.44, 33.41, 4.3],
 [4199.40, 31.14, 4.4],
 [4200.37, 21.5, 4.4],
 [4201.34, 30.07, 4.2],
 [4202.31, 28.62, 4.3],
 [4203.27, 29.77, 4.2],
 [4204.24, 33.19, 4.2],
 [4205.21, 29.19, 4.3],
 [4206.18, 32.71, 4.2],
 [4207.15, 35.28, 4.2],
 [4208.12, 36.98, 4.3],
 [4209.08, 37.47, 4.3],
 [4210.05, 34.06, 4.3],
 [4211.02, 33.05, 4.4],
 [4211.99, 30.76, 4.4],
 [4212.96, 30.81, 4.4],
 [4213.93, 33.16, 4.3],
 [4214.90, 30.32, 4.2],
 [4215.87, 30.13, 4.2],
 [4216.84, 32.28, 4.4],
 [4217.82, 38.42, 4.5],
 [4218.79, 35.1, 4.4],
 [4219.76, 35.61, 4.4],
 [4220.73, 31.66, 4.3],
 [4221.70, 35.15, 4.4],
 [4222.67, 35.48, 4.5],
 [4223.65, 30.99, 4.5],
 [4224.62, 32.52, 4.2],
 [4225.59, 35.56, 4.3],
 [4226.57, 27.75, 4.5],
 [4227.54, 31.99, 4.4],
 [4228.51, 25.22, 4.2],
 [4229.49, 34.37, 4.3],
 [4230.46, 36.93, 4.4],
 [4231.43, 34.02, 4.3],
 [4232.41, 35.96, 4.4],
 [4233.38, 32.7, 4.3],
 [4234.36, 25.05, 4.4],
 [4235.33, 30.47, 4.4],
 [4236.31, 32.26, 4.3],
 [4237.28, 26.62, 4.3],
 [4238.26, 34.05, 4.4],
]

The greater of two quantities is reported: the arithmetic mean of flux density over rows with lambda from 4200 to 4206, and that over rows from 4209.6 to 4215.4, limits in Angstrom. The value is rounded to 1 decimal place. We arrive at 32.0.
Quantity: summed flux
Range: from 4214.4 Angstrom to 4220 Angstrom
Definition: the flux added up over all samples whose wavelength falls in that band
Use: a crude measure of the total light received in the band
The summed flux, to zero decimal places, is 202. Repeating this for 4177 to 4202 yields 776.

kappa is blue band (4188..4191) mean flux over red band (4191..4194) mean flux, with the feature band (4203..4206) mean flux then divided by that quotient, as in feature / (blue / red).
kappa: 33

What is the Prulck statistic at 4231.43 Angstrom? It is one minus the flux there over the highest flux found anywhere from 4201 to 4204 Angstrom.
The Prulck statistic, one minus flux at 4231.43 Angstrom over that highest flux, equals -0.13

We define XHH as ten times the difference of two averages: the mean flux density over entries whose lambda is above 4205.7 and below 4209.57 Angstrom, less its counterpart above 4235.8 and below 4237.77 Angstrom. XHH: 62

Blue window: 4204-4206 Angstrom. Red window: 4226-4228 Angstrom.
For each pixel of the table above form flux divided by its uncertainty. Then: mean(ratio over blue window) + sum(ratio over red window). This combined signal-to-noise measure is 20.8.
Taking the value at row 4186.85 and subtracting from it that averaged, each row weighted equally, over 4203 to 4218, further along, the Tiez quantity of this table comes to -8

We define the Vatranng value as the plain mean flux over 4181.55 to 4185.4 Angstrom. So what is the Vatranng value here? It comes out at 30.3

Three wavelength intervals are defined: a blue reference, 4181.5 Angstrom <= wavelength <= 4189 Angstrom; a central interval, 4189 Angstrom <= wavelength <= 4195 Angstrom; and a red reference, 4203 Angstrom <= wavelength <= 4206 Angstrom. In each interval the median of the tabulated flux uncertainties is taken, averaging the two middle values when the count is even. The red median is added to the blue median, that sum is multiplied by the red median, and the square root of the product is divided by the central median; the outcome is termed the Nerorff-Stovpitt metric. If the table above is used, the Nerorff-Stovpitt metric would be 1.41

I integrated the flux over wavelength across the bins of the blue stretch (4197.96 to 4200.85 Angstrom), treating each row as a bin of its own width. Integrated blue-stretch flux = 83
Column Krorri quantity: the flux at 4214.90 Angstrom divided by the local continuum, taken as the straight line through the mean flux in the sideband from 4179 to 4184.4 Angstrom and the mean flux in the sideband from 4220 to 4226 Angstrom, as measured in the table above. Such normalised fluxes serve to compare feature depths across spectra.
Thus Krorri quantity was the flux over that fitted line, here 0.92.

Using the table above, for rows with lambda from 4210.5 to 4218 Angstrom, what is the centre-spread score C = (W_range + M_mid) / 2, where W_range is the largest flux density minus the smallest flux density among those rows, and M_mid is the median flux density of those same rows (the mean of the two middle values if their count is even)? 19.9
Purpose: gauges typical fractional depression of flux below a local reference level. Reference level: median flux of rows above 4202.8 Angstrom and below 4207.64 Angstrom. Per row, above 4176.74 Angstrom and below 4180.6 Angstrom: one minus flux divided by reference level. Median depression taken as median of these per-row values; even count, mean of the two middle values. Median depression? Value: 0.19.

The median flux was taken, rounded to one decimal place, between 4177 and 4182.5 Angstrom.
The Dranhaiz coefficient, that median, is 28.2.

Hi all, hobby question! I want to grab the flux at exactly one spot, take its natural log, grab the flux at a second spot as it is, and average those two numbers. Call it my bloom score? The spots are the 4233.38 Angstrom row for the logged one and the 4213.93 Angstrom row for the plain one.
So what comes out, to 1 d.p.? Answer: 18.3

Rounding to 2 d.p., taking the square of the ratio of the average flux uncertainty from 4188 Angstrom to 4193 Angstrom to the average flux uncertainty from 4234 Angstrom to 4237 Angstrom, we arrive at 0.91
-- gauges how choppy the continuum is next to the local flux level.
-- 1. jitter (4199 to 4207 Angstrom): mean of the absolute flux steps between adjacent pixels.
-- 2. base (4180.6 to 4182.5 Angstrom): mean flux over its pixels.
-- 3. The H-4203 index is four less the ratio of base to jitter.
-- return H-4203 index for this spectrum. -2.5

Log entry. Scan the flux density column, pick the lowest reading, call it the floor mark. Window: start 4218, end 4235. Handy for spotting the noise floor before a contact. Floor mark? 25.05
